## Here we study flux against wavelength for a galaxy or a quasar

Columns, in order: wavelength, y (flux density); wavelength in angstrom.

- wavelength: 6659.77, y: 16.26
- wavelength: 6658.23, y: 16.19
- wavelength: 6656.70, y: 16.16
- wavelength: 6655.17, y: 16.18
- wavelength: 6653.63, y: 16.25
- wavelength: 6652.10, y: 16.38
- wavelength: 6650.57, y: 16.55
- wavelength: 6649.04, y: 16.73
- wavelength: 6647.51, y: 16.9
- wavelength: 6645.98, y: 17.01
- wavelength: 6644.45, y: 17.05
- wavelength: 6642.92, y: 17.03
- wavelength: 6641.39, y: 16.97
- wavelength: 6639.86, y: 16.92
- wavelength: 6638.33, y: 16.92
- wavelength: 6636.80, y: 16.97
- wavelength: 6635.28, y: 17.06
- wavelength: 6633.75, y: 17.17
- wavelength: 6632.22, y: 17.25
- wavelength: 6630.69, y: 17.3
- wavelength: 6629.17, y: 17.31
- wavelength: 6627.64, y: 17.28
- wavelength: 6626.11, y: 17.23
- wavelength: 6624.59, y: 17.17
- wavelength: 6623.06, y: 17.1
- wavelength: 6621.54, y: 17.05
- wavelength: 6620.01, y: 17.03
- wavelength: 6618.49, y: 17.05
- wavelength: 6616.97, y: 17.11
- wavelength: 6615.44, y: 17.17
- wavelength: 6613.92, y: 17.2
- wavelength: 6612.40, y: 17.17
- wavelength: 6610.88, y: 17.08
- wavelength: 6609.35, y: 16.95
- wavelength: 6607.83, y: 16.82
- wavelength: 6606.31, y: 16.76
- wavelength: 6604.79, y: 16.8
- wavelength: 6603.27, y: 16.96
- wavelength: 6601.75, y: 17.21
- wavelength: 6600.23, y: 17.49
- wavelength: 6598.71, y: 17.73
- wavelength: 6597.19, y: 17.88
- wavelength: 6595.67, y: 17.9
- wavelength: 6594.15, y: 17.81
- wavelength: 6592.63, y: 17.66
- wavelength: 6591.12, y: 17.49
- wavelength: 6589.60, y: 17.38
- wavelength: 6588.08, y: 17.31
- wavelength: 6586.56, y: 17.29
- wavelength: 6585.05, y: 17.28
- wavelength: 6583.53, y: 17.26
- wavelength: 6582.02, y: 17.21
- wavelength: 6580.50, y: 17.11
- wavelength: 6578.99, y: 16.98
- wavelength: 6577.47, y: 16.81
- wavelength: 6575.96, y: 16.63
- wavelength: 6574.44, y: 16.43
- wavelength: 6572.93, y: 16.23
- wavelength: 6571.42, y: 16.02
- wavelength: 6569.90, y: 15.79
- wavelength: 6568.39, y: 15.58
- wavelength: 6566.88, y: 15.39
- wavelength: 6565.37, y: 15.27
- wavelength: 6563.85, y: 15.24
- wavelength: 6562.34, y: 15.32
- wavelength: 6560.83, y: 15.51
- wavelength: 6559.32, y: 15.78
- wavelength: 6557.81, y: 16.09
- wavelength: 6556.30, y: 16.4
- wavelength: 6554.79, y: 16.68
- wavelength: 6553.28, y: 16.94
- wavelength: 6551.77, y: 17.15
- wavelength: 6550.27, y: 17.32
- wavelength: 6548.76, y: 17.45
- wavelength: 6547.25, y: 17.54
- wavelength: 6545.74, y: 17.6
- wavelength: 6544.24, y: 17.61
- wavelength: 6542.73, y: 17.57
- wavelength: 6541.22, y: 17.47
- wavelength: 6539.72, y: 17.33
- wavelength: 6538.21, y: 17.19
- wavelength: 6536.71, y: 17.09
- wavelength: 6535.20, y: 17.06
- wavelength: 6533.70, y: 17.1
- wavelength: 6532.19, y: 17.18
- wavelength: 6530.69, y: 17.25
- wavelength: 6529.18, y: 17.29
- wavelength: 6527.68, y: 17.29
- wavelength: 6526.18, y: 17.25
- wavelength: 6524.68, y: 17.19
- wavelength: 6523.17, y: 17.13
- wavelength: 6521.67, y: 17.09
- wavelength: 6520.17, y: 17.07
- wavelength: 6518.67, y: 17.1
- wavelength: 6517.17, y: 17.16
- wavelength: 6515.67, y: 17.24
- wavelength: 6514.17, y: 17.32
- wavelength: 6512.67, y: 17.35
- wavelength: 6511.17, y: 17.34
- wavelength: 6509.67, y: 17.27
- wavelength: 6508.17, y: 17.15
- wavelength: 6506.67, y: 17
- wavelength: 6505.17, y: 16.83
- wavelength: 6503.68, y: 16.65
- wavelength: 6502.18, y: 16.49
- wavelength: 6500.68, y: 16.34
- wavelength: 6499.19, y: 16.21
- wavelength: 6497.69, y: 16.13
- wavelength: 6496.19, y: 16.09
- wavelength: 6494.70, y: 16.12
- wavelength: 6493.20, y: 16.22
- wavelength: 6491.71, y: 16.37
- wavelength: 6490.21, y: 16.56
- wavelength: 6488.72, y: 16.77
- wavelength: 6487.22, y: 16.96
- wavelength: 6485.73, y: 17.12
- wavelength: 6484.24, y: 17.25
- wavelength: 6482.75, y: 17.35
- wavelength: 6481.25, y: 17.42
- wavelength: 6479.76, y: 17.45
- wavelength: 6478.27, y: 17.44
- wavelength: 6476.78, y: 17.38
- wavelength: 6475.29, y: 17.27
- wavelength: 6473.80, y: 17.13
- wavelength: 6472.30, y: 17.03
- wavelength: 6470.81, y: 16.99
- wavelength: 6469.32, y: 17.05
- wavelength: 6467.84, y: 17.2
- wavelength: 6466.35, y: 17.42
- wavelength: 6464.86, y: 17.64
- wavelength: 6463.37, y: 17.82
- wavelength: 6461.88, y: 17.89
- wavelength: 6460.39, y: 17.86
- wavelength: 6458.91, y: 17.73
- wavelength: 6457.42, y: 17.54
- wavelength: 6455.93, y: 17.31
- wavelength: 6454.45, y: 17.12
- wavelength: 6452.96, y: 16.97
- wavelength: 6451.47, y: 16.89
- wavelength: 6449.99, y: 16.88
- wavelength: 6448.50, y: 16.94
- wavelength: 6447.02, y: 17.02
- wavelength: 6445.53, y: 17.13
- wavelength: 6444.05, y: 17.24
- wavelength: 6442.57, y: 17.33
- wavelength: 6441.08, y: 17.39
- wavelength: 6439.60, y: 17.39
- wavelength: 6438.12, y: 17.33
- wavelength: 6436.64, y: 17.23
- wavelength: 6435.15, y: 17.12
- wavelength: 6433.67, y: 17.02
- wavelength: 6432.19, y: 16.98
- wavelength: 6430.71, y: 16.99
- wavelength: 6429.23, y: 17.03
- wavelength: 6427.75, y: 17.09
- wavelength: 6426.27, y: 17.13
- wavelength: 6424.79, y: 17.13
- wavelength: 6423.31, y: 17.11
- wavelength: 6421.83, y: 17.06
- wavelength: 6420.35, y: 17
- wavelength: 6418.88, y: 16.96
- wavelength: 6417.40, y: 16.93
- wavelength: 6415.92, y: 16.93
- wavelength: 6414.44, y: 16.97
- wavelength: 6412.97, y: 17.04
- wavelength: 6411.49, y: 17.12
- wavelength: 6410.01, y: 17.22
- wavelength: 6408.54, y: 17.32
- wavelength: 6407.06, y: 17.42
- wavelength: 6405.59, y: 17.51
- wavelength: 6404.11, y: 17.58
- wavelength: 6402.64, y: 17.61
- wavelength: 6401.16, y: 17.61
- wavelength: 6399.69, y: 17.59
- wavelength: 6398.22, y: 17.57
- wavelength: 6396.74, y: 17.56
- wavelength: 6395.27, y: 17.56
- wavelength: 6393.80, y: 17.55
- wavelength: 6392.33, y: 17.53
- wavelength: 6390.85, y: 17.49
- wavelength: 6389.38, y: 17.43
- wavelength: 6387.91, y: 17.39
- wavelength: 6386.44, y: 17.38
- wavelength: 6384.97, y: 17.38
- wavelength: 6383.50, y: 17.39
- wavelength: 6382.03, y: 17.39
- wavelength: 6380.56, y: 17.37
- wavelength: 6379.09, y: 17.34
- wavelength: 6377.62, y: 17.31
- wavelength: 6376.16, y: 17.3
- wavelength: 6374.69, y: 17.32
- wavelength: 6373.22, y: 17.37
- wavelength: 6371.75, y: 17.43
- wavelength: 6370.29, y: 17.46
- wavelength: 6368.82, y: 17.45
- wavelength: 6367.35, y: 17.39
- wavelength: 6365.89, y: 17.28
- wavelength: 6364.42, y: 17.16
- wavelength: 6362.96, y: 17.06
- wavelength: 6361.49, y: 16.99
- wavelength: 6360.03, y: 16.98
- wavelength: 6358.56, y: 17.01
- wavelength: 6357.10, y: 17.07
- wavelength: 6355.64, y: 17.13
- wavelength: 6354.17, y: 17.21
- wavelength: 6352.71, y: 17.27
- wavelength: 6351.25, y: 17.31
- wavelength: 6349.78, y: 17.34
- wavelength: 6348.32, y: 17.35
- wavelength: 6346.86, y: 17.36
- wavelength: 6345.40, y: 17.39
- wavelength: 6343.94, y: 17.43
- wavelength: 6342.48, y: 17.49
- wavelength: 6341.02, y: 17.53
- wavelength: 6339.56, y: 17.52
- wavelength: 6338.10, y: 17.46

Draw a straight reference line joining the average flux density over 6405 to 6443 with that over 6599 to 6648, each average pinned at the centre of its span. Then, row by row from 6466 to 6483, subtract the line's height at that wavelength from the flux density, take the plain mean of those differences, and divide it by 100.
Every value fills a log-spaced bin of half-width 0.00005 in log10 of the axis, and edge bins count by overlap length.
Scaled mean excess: 0.0013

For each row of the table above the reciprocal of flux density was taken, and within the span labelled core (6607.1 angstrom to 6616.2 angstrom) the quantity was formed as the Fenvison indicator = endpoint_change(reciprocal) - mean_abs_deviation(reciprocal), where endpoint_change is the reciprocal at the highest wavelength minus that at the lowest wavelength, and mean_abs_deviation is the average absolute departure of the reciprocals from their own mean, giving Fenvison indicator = -0.0016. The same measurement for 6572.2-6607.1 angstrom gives -0.0032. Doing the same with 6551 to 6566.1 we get 0.0048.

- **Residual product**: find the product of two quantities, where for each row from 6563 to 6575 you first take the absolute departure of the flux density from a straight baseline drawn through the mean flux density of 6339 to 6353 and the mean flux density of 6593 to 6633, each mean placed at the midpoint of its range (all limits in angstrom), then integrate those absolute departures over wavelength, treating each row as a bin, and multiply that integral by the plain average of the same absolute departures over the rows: 28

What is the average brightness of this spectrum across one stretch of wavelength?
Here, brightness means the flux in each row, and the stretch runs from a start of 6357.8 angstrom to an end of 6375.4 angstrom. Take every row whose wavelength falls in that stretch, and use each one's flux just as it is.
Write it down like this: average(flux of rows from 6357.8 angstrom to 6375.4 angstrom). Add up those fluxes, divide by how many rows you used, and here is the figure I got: 17.2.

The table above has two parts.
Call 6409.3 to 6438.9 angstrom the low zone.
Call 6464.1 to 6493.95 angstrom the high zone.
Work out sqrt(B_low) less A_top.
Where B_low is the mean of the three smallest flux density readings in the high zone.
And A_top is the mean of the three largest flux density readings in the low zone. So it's -13.2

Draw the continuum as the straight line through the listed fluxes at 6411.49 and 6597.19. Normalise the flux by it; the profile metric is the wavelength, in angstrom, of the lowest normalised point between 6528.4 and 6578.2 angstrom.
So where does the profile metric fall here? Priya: 6563.85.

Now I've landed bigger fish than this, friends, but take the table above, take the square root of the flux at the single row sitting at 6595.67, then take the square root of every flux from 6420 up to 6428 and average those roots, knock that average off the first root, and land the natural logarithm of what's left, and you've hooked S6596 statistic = -2.3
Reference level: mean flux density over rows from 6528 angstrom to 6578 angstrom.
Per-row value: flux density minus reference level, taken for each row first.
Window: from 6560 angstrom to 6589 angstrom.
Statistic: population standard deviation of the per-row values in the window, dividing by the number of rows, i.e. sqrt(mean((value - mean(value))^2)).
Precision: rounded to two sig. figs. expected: 0.78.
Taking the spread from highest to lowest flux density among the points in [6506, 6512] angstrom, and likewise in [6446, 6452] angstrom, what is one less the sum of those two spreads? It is 0.52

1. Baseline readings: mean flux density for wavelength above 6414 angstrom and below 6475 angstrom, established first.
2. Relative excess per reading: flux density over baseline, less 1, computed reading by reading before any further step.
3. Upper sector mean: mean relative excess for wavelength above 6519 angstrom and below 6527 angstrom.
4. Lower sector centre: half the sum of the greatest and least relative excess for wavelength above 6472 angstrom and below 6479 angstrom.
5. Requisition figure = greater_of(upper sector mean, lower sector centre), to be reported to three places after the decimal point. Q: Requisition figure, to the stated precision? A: 0.002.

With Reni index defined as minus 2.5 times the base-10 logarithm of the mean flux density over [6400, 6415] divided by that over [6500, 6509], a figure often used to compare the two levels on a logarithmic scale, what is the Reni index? -0.04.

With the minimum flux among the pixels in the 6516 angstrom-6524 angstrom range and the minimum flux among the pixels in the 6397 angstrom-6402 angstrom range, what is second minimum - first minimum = 0.50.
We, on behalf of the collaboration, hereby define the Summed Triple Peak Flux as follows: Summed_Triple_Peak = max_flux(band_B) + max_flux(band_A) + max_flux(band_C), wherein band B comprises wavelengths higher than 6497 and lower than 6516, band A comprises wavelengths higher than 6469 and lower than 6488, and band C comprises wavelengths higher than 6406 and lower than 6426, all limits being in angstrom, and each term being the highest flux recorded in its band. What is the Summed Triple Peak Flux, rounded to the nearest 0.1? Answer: 52.2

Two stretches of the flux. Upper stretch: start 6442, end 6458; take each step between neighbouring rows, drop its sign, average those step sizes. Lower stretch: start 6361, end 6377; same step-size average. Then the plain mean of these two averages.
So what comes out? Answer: 0.087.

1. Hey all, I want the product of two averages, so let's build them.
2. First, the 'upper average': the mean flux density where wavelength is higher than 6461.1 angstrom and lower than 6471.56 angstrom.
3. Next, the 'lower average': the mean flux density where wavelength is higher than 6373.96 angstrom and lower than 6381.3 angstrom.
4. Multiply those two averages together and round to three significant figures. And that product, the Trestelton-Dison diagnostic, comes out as 302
